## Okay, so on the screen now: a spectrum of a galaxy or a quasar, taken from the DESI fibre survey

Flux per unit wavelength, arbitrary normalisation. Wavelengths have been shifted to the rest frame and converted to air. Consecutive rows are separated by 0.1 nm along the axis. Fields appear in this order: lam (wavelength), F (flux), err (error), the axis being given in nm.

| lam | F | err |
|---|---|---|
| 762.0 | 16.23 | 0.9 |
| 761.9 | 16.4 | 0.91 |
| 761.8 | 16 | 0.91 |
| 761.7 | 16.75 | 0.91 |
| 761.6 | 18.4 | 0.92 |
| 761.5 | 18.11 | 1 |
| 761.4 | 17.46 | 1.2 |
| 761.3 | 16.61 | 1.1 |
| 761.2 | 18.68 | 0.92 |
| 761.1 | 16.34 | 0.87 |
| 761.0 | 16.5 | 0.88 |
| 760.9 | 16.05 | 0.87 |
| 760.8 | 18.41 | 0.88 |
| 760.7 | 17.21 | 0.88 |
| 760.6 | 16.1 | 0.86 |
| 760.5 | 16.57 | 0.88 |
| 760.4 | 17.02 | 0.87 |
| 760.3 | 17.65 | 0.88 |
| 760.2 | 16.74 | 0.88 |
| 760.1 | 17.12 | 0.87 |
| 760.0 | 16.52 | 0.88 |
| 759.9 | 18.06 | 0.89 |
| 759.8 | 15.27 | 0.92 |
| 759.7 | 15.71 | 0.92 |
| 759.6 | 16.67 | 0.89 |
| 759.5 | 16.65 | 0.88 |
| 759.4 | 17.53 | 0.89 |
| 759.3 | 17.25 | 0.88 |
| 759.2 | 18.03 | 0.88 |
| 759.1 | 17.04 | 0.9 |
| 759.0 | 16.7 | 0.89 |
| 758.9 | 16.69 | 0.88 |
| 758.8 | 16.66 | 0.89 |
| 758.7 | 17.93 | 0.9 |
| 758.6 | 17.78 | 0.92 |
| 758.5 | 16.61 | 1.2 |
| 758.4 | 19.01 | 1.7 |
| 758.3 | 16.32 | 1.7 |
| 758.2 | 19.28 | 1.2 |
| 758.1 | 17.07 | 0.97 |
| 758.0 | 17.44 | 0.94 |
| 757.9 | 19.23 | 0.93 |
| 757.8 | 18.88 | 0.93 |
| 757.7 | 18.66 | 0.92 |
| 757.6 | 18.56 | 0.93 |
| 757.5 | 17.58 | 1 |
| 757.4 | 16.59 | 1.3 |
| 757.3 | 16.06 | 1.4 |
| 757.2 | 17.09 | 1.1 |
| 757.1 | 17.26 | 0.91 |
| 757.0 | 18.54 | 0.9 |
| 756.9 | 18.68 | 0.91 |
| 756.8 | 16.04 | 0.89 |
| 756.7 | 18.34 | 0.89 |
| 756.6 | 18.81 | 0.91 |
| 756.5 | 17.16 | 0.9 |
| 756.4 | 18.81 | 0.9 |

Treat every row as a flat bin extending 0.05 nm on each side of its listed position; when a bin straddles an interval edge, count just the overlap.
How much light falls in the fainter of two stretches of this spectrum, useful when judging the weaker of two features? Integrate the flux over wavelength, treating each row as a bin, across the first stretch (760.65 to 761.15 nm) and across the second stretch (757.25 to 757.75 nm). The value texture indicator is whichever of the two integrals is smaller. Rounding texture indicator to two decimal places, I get 8.45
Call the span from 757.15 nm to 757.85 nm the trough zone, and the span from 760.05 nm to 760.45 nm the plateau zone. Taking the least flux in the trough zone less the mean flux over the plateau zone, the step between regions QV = -1.1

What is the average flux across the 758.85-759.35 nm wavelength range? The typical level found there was 17.1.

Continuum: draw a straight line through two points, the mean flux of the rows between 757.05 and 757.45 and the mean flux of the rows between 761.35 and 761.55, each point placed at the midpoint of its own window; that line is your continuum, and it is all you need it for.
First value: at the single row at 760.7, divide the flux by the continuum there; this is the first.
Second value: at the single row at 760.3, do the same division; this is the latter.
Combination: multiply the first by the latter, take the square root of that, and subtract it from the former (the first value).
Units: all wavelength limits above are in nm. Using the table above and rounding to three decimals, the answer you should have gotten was -0.015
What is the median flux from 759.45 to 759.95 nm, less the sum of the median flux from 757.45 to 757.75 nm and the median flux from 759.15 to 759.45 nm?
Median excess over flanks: -19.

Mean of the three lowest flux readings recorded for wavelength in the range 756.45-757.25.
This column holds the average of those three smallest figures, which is 16.8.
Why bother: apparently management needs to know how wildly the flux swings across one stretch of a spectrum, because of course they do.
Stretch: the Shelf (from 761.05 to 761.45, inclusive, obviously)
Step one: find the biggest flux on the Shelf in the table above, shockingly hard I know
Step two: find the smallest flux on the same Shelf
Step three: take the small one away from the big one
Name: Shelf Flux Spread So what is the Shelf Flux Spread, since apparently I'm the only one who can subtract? 2.34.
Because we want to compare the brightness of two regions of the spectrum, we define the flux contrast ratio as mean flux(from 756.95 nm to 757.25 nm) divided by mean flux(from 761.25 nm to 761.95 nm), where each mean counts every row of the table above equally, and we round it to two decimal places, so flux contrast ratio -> 1.03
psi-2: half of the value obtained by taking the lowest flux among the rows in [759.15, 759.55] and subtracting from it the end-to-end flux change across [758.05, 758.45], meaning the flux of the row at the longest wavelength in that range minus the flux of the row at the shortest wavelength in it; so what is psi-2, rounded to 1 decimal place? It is 7.4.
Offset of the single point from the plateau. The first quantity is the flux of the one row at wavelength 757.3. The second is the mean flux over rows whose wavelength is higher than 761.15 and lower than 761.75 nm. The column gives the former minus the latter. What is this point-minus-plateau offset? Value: -1.6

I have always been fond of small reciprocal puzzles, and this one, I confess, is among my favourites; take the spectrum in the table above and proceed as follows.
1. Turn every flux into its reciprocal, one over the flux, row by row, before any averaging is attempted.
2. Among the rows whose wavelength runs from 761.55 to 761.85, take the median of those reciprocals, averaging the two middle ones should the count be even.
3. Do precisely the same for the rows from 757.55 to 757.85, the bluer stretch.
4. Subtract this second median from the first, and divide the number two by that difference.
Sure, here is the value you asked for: 327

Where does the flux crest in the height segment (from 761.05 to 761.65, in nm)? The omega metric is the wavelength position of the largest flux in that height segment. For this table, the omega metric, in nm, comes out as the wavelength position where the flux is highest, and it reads 761.2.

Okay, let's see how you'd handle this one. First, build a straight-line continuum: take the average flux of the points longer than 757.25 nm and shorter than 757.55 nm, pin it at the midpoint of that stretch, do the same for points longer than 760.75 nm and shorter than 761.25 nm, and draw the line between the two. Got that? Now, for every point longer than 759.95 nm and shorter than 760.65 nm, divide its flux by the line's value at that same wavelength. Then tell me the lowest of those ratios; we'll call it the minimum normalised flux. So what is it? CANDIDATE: 0.94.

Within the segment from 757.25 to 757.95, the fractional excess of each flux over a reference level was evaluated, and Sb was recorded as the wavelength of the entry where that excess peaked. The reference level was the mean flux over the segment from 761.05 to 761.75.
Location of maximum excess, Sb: 757.9 nm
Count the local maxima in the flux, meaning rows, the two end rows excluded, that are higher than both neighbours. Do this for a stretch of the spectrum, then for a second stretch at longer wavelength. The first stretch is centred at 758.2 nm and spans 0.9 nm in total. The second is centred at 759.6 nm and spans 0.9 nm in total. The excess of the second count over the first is 0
